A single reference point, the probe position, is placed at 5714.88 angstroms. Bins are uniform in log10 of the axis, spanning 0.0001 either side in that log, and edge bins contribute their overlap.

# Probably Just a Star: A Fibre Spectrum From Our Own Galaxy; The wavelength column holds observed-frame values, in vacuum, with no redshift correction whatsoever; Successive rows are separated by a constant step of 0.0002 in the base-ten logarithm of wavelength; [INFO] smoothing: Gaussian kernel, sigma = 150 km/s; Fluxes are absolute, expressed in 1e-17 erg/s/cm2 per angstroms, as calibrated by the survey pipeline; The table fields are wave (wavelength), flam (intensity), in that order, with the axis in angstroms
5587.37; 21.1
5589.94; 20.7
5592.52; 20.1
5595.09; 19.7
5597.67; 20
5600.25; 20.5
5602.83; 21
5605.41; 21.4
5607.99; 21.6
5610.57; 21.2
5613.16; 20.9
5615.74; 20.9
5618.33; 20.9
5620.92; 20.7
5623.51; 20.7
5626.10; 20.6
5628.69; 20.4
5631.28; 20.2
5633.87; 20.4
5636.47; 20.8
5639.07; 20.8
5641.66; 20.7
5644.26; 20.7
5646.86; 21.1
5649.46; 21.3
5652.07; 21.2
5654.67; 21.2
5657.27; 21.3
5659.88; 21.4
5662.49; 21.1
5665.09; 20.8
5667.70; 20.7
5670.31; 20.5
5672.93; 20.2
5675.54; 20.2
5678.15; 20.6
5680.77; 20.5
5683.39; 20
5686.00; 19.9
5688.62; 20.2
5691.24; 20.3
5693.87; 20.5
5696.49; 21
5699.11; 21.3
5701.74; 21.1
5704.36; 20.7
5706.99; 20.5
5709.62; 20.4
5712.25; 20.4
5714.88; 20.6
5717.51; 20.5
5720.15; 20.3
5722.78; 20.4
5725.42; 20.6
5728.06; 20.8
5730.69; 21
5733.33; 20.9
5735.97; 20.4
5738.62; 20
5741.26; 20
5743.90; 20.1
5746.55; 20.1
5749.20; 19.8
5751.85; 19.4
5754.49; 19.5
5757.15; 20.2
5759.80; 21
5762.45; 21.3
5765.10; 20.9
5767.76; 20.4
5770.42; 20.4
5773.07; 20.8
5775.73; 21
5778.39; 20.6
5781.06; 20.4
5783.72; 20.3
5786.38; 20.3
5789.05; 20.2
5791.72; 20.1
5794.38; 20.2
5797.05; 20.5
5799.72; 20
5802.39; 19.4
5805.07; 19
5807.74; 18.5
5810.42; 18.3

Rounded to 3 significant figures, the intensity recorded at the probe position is 20.6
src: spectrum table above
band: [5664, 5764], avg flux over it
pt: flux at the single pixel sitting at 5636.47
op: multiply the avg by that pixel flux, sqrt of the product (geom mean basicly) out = 20.62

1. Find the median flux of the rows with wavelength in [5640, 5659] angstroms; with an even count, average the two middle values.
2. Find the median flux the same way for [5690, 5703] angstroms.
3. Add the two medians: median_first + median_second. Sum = 42.2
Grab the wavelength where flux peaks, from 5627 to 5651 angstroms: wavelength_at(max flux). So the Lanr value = 5649.46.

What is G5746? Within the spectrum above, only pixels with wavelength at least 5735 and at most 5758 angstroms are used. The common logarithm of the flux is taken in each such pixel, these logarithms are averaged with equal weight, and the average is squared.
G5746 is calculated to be 1.69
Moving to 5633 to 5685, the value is 1.74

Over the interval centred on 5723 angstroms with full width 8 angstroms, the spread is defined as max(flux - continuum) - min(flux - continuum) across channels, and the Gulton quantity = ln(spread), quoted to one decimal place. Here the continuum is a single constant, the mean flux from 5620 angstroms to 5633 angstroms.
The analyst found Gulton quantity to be -1.2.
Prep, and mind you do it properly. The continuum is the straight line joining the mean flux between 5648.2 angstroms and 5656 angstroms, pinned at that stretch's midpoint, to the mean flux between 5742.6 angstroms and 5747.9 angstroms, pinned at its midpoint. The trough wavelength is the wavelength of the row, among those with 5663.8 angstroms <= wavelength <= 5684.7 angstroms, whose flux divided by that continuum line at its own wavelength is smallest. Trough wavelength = 5683.39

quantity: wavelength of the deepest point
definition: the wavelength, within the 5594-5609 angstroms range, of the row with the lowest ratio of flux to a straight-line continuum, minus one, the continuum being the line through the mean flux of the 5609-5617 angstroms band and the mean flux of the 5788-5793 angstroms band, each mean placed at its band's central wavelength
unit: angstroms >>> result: 5595.09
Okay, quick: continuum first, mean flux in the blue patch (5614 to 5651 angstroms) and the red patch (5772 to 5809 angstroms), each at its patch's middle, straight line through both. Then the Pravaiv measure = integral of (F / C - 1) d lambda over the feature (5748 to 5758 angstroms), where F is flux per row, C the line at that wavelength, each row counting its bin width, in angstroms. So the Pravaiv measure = -0.27 angstroms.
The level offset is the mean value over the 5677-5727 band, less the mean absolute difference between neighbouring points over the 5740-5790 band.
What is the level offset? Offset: 20.2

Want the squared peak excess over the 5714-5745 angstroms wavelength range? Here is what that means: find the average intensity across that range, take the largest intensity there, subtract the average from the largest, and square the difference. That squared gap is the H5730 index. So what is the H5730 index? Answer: 0.28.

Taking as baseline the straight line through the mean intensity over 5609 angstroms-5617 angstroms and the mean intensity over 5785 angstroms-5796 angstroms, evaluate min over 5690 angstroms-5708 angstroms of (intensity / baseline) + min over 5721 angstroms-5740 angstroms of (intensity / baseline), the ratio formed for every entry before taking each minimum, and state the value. 1.96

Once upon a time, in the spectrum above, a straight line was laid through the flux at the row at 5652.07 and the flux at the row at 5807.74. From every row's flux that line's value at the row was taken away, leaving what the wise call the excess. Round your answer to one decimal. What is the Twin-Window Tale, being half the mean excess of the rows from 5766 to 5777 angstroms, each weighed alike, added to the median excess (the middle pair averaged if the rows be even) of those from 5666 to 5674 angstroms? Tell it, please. 0.4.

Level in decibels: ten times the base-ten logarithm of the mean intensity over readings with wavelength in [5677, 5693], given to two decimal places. 13.06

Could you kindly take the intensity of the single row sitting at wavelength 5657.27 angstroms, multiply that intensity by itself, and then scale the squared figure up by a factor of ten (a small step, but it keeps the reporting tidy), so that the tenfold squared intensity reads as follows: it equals 4537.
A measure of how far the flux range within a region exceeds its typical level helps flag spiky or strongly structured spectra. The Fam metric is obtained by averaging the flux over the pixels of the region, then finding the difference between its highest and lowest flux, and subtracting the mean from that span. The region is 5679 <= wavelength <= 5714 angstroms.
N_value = -19.1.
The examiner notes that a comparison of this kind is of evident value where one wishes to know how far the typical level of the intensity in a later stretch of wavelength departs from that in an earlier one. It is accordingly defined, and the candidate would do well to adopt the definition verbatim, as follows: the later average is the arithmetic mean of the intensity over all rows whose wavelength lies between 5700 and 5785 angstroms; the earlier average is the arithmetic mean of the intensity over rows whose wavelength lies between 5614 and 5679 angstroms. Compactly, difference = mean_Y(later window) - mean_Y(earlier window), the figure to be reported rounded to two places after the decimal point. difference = -0.31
